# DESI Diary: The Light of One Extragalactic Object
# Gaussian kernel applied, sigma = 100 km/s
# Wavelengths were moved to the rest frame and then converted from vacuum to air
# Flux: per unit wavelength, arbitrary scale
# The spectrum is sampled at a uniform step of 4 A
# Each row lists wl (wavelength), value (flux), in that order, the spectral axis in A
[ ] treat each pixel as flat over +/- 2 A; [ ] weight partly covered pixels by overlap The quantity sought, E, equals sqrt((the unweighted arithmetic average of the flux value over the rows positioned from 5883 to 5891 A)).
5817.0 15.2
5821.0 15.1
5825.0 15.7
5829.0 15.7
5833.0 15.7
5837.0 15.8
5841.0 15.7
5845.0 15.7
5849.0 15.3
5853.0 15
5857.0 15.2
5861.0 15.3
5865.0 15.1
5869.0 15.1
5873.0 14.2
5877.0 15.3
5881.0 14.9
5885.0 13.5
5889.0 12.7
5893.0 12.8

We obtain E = 3.62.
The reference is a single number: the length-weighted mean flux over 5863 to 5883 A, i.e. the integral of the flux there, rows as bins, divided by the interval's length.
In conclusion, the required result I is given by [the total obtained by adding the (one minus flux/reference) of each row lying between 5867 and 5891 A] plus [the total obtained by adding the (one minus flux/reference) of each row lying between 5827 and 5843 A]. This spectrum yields 0.0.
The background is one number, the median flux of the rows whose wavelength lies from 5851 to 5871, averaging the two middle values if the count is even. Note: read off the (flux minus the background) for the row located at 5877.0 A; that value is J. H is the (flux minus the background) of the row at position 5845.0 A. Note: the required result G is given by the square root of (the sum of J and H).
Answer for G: 0.89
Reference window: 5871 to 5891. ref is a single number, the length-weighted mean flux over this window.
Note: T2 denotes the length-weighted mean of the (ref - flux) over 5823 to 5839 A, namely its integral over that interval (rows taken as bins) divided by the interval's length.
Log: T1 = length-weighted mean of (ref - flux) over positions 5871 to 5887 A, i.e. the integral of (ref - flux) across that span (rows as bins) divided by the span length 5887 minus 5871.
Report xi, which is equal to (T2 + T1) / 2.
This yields -0.98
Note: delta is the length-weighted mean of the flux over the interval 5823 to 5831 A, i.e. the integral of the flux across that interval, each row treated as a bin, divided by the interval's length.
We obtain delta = 15.7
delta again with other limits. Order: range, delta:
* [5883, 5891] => 13.1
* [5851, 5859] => 15.1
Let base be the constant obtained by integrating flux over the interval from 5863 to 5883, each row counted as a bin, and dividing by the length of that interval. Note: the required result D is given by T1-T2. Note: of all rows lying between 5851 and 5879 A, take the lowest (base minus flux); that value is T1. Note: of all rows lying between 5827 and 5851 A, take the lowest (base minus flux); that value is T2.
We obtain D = 0.5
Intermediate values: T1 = -0.4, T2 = -0.9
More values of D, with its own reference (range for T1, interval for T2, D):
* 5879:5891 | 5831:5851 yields 0.9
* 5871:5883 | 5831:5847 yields 0.5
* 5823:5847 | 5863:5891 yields -0.5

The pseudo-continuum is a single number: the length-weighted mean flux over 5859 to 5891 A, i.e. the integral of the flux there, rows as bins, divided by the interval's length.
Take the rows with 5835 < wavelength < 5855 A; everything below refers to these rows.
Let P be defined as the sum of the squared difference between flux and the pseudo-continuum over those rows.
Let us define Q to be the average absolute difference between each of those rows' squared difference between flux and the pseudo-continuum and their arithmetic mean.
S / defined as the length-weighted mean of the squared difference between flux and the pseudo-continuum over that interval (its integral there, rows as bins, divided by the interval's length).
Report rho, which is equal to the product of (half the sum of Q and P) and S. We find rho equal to 3.1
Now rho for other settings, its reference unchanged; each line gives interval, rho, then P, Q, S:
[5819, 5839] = 4.1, 6.23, 0.4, 1.25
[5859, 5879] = 0.4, 2.03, 0.2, 0.41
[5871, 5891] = 3.1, 5.18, 0.9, 1.04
